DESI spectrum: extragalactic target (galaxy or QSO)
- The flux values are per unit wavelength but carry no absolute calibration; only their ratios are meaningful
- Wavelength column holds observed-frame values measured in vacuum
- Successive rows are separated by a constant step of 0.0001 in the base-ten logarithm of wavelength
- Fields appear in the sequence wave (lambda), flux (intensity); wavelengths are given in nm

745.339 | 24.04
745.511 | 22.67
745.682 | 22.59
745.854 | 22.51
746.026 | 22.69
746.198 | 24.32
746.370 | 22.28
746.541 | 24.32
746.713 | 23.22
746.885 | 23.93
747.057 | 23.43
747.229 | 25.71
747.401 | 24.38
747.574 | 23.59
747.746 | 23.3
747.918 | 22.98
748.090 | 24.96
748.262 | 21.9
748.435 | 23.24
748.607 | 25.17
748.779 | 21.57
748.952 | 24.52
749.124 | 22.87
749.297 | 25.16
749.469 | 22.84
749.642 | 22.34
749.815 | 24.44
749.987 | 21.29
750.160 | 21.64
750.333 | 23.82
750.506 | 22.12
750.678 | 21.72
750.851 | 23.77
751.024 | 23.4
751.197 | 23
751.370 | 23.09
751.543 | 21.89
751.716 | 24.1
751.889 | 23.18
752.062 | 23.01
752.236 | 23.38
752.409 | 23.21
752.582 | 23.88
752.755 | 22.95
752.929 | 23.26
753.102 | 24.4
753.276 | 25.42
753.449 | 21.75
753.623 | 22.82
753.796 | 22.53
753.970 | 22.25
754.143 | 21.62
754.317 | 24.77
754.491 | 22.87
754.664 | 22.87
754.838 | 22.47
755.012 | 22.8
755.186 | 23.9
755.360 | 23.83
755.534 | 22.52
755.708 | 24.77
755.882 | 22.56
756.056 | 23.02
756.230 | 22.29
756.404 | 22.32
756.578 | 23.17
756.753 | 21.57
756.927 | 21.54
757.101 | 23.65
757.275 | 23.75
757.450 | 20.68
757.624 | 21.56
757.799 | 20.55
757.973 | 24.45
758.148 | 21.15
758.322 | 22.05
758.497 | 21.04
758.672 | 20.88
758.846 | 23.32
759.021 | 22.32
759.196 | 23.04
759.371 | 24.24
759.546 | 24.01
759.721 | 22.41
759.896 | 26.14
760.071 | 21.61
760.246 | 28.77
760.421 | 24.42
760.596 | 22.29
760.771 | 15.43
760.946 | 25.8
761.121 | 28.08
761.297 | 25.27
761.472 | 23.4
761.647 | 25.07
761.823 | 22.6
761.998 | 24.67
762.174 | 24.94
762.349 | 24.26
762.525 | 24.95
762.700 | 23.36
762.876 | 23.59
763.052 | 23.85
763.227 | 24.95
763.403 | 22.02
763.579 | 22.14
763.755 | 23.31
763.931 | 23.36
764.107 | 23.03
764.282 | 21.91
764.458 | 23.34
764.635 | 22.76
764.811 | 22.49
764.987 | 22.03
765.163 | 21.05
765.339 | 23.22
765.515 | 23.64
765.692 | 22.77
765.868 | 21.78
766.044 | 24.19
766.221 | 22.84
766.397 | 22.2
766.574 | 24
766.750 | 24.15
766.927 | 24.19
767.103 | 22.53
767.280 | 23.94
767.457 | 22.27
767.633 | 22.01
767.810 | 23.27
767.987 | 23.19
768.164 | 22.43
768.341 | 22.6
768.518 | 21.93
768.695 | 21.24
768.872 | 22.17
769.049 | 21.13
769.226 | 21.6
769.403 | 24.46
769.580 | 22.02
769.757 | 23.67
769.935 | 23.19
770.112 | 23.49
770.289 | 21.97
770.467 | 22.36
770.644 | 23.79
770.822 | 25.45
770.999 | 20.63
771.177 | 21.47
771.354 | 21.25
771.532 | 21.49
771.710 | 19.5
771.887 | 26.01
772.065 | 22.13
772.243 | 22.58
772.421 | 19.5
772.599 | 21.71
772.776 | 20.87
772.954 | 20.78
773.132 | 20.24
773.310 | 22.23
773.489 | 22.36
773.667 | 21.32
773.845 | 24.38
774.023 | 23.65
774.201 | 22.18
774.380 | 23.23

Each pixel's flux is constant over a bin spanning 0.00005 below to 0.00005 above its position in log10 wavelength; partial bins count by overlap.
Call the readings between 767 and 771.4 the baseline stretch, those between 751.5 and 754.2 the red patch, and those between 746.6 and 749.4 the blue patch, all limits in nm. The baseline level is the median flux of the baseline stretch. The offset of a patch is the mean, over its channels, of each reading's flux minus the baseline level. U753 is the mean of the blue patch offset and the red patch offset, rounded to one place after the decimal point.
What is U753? 1.1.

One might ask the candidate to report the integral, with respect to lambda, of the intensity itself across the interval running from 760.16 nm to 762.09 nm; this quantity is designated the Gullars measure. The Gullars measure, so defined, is 46.6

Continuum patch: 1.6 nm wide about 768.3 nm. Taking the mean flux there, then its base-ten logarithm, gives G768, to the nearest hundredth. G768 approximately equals 1.35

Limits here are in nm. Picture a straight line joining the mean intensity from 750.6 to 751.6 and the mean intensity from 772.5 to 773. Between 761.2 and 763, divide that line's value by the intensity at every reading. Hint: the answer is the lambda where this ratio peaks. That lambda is 761.823 nm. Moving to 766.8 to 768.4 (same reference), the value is 767.633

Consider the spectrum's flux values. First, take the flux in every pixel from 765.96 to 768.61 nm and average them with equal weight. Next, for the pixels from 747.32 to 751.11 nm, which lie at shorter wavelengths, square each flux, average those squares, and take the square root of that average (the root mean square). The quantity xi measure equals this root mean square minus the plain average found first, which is 0.2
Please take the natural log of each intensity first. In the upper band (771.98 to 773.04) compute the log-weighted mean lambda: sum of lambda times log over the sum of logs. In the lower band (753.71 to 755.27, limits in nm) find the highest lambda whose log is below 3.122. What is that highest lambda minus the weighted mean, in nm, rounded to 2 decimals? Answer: -17.67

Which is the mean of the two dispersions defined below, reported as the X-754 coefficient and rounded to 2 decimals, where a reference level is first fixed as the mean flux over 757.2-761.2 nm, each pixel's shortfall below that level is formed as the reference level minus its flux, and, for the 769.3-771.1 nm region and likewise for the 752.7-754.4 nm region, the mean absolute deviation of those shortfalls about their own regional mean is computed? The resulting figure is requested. 1.06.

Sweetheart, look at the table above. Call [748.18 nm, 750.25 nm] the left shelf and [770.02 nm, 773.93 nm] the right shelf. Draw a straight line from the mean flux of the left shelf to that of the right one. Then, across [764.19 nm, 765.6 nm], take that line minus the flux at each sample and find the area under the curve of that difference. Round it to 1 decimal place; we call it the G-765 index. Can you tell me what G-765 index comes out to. -0.2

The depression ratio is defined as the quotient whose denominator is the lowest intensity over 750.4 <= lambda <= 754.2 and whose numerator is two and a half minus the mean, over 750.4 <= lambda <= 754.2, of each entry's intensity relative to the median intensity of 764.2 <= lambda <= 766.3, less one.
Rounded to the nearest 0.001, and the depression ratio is 0.115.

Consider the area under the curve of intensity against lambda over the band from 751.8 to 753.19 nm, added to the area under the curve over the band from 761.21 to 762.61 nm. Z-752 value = 66.7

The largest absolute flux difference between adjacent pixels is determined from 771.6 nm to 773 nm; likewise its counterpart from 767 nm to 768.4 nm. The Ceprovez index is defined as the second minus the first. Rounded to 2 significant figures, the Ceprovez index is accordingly -4.8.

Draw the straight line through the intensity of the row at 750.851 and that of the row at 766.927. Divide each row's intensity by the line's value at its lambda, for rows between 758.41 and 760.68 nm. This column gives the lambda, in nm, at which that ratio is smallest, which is 758.672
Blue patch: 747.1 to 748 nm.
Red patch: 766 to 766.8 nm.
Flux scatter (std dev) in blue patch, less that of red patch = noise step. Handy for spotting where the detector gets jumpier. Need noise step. 0.2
